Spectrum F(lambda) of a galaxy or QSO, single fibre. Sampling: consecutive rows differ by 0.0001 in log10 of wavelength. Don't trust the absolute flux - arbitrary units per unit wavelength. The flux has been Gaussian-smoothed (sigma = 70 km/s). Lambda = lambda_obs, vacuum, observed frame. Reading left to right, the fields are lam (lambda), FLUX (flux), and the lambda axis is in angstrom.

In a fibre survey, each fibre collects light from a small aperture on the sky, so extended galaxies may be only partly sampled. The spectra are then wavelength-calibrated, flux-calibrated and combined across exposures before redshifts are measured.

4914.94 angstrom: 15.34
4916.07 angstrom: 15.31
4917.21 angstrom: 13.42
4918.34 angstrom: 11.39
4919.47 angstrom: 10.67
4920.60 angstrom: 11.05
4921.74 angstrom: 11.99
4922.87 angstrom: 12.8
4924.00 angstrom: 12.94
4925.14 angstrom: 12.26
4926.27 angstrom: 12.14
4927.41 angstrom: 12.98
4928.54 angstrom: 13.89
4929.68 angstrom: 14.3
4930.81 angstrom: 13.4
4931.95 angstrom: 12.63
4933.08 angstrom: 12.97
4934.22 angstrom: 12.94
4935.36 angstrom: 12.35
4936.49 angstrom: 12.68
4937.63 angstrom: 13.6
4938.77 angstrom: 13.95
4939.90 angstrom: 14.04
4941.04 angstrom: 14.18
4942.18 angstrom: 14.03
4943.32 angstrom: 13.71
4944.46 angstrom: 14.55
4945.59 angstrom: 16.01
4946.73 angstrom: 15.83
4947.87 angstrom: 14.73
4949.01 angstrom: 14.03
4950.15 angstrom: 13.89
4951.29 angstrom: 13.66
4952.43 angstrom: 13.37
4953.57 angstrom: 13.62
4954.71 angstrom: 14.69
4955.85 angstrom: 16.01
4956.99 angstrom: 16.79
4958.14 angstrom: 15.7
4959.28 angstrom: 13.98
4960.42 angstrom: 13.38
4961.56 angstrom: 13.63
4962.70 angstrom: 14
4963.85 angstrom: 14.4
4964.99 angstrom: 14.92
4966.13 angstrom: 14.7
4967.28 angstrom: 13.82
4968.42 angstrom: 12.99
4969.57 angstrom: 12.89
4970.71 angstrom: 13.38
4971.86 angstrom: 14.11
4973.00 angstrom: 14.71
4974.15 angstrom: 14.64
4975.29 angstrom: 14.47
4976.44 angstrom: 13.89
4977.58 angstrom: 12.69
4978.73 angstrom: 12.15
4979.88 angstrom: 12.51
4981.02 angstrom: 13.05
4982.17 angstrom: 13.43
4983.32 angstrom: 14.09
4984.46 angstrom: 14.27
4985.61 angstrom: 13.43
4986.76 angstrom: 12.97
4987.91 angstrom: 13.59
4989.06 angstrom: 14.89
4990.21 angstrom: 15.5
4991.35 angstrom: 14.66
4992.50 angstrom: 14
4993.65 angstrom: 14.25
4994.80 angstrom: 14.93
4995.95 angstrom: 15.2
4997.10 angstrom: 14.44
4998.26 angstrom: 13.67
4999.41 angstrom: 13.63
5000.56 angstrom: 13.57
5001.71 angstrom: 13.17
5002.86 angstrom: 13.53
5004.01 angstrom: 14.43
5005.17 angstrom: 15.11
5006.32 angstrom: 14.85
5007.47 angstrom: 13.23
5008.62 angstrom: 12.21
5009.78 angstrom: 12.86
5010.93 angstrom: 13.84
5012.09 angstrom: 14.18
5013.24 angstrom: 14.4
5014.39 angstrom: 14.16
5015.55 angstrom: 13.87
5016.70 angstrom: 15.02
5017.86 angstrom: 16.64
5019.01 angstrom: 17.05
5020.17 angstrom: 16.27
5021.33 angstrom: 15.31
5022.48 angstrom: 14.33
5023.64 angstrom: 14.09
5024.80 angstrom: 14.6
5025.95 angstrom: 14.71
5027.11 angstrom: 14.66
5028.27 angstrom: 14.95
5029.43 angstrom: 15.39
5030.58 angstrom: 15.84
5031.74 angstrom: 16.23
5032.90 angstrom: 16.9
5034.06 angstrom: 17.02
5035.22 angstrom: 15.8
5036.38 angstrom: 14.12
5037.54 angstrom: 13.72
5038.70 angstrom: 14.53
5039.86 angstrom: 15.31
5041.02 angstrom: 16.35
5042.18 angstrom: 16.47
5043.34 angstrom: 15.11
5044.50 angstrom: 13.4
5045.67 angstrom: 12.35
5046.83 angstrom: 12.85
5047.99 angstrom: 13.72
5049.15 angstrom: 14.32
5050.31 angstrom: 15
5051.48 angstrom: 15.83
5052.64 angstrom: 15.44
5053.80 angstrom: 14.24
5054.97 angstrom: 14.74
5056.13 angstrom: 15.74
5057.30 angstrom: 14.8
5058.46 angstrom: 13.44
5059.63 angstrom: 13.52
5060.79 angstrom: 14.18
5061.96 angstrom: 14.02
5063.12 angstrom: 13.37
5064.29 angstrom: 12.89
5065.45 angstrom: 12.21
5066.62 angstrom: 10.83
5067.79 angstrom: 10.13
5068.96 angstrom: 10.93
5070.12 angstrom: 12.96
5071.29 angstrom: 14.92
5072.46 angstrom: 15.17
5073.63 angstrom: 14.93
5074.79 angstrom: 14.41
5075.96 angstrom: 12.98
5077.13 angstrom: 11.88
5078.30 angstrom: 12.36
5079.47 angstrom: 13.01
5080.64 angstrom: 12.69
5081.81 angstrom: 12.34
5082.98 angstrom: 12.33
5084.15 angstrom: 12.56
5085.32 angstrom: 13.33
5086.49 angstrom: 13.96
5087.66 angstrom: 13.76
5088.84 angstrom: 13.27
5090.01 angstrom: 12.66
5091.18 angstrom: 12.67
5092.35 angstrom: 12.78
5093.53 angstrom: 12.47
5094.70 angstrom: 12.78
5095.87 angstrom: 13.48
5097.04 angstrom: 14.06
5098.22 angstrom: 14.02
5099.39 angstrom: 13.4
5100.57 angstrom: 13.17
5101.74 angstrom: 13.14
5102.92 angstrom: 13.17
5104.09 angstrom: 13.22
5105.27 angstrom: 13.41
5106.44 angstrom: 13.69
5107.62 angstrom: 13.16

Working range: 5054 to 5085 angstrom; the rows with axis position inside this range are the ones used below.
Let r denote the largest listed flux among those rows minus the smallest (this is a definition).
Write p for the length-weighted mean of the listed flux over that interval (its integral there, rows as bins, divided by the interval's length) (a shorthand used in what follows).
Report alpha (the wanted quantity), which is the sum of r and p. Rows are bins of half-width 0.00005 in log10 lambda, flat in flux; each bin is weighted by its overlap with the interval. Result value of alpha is 18.8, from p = 13.2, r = 5.6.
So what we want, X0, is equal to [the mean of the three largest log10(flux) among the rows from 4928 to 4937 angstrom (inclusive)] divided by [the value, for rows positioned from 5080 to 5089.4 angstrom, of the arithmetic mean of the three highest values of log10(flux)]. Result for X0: 1.00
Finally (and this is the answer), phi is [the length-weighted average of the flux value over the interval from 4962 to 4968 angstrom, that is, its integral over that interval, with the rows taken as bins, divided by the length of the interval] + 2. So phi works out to 16.3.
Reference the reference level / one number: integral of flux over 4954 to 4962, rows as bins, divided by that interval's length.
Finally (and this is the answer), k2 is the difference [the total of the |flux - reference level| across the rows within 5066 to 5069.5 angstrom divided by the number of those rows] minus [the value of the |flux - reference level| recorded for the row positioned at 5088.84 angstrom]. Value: 2.6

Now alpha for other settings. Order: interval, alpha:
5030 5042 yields 18.9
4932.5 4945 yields 15.7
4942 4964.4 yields 17.9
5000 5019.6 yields 19.1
